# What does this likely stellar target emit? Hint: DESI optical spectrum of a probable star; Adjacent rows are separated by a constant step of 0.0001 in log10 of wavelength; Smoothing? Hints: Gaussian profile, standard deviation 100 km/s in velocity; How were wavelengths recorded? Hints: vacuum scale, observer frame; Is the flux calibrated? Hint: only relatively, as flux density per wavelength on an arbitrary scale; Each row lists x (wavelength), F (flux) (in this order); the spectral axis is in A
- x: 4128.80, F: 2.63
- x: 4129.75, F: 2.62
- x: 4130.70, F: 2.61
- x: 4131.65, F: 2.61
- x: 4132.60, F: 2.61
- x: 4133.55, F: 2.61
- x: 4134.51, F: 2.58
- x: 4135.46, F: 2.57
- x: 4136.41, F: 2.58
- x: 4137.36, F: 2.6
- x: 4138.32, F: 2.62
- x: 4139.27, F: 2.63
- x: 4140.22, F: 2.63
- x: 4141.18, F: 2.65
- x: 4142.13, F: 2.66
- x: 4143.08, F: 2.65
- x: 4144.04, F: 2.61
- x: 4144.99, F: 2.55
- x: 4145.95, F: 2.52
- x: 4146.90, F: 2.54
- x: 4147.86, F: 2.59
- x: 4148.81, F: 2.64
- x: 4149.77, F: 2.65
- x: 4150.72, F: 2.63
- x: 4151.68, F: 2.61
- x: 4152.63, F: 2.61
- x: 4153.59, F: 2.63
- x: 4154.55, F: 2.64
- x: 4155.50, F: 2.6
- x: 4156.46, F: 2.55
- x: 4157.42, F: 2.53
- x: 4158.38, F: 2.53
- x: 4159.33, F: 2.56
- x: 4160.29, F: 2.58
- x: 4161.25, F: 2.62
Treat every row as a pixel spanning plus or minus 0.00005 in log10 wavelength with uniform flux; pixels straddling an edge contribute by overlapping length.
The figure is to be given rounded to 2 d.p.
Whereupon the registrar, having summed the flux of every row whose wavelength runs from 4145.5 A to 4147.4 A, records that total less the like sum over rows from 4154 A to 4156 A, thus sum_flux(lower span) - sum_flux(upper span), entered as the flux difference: -0.18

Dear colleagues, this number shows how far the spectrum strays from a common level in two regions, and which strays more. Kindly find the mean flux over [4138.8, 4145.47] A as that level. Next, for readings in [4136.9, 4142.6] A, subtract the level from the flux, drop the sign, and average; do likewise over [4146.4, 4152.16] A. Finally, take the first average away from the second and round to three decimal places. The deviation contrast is 0.014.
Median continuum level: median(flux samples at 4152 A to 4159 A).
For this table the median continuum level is 2.60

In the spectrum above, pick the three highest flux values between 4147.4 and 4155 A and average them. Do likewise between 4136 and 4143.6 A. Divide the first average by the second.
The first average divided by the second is 0.996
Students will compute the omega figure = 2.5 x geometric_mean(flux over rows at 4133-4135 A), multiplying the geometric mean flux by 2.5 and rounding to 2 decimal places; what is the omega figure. 6.49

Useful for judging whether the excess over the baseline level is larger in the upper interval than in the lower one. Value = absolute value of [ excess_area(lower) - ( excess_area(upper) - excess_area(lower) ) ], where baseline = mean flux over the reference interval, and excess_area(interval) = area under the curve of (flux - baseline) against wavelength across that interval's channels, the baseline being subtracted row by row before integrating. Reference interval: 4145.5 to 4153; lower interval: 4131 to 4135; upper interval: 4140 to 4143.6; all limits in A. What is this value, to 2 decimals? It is 0.16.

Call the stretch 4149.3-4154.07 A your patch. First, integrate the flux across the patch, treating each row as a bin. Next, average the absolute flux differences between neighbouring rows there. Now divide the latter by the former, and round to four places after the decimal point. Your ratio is 0.0012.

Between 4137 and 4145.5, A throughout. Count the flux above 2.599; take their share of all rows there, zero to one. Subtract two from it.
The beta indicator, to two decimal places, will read -1.11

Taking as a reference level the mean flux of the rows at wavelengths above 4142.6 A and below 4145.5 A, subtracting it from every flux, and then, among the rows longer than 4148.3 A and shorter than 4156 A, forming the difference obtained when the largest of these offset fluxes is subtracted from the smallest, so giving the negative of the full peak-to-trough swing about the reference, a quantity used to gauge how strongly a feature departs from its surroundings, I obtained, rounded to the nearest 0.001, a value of -0.050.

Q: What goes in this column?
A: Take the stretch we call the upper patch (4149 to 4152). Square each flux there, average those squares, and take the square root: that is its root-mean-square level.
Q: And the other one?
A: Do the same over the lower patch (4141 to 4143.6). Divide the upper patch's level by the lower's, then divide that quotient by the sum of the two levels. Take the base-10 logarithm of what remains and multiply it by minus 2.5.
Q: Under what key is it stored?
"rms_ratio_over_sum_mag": 1.82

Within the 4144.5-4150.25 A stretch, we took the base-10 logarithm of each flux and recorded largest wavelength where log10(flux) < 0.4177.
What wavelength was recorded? 4147.86 A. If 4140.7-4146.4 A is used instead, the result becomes 4145.95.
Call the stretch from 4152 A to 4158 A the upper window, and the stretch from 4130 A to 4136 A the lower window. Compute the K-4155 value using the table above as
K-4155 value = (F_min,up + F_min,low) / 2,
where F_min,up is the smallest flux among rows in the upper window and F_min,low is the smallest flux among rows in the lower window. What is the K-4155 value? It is 2.55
